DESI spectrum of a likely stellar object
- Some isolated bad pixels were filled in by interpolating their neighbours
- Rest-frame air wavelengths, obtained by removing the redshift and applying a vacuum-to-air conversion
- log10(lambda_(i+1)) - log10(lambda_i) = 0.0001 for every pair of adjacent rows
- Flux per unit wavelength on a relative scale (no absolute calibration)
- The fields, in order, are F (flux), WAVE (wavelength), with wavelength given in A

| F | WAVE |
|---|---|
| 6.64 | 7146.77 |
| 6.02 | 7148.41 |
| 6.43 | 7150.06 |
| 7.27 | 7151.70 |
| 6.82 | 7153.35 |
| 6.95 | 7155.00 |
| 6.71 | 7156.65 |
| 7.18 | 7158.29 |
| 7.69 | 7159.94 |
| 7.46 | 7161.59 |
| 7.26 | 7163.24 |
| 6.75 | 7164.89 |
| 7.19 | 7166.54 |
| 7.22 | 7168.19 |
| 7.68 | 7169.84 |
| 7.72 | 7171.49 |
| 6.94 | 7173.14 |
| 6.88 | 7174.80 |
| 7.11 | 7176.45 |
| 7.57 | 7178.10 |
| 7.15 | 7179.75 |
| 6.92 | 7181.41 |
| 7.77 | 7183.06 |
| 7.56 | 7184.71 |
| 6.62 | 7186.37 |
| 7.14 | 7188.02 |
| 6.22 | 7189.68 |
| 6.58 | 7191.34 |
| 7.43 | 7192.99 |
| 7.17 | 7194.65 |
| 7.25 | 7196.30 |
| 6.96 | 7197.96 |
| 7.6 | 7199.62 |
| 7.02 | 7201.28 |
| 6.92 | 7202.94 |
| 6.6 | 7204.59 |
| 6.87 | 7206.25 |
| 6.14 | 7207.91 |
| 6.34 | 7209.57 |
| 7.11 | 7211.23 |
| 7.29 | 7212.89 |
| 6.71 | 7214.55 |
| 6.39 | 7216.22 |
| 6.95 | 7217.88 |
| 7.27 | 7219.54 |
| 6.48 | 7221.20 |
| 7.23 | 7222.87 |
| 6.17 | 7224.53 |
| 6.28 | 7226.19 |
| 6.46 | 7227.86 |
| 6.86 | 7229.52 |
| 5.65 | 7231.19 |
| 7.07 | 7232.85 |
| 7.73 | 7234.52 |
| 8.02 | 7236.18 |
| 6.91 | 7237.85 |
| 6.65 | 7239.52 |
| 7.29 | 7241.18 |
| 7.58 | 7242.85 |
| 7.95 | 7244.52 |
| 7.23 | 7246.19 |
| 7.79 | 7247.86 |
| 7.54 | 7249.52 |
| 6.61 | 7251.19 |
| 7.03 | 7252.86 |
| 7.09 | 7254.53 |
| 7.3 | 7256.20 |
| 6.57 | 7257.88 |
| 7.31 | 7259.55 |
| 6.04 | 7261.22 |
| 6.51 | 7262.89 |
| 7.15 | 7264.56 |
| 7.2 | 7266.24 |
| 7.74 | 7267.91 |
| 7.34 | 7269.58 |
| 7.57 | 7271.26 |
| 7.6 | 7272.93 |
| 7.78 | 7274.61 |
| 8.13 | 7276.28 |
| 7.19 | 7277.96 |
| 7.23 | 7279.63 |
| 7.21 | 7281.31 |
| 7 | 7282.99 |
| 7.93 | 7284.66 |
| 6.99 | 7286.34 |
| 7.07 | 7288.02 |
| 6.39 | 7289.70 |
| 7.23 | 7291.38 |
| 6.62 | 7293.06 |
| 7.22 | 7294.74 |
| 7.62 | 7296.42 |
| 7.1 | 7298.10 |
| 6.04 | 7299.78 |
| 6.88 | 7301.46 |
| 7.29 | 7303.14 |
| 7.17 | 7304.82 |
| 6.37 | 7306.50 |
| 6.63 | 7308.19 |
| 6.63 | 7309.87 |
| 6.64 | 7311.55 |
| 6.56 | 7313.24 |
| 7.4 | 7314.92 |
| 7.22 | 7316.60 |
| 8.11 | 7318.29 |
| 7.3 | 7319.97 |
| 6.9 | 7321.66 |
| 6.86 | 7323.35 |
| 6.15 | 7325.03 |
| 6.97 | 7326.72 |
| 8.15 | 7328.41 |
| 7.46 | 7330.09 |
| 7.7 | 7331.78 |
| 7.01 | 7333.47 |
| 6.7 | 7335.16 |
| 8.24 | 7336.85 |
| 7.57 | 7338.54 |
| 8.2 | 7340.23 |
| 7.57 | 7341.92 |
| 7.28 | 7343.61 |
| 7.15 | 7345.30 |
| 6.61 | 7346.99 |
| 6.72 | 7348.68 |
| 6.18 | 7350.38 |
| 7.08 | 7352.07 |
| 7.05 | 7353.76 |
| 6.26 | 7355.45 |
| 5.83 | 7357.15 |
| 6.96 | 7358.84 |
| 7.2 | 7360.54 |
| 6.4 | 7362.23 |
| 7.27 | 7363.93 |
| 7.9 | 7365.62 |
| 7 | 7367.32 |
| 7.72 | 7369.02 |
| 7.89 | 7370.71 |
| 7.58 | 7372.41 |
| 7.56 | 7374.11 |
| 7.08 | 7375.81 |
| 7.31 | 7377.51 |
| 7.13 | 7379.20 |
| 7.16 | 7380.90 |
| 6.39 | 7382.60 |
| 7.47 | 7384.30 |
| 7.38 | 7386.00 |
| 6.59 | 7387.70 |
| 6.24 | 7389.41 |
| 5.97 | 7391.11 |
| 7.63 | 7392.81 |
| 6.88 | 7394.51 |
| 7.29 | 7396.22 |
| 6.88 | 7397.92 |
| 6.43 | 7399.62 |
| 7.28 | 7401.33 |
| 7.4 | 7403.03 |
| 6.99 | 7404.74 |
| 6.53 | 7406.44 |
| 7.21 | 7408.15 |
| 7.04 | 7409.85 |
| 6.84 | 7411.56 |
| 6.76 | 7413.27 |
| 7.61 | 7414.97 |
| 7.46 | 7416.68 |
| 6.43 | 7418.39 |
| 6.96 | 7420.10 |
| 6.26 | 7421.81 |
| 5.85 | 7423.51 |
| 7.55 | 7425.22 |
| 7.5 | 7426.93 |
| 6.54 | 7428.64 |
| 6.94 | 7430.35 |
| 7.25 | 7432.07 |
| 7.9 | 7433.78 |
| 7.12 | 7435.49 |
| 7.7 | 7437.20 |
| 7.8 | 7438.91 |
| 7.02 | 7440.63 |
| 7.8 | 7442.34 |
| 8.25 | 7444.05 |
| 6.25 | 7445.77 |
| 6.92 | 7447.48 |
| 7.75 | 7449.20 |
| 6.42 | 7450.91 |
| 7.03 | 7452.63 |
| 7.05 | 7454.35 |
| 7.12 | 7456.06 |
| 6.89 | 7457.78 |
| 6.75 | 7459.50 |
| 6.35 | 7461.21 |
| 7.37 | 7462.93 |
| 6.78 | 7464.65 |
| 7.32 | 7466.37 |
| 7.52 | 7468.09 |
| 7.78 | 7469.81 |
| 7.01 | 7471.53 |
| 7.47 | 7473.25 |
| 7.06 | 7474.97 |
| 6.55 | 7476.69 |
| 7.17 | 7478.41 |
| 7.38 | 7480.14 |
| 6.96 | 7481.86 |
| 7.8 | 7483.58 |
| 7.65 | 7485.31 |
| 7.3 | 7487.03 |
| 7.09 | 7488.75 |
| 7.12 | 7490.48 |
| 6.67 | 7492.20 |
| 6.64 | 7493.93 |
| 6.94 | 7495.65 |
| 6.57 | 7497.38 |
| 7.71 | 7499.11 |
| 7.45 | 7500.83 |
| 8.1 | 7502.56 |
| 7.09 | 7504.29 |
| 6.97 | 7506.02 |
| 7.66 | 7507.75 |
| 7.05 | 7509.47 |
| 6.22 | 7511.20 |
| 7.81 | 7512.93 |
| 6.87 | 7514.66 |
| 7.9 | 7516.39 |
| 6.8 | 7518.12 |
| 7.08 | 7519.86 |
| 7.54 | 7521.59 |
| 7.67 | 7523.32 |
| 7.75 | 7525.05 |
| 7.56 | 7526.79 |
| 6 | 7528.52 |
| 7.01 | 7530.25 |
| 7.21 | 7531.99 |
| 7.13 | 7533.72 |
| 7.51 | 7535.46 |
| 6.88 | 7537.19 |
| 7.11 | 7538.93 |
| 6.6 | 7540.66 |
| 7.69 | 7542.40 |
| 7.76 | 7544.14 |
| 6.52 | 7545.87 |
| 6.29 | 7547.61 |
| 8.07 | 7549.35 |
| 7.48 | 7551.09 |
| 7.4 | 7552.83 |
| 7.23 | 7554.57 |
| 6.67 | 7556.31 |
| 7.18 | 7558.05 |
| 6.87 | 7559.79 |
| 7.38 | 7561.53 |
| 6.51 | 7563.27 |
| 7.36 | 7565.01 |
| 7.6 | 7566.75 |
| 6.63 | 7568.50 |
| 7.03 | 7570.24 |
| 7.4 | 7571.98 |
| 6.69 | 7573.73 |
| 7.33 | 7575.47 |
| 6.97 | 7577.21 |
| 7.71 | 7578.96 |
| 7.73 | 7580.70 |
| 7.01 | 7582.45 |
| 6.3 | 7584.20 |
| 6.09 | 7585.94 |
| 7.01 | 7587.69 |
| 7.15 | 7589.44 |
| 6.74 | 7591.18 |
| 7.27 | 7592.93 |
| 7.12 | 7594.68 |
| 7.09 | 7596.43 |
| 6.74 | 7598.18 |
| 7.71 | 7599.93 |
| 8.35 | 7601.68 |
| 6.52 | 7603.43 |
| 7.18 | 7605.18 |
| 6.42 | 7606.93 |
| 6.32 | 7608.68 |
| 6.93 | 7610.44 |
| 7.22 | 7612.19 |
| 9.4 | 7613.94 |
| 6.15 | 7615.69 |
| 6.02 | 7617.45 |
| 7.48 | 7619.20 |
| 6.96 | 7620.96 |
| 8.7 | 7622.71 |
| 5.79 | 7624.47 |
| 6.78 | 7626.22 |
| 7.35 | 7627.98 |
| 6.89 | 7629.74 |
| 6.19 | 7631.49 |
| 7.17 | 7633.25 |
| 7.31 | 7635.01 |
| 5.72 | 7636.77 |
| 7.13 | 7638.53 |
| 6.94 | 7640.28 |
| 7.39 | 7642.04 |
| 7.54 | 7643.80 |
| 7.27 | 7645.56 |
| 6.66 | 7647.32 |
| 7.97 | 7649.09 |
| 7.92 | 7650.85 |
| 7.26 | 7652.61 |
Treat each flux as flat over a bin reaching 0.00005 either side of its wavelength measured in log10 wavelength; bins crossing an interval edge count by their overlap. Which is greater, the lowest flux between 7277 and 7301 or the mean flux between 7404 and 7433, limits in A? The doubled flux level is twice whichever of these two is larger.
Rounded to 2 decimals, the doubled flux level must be 13.85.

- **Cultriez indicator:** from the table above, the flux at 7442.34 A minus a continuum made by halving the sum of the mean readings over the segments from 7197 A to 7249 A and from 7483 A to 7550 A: 0.72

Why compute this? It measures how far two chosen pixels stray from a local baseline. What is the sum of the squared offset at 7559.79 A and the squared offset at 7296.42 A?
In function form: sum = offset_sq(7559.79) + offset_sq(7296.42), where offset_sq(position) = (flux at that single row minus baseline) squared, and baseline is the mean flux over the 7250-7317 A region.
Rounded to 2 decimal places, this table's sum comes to 0.35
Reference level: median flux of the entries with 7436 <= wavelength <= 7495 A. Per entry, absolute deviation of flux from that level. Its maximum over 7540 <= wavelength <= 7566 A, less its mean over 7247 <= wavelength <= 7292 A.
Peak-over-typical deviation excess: 0.59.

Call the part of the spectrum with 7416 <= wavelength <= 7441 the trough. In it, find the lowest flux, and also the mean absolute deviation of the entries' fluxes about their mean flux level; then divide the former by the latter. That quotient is 12.2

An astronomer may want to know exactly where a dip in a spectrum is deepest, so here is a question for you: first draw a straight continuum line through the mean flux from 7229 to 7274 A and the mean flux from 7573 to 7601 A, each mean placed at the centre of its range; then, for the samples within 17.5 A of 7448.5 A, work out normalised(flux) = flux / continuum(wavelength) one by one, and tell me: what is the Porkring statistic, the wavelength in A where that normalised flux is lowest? 7445.77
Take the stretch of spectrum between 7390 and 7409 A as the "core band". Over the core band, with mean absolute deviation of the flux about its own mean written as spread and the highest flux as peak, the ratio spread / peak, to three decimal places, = 0.050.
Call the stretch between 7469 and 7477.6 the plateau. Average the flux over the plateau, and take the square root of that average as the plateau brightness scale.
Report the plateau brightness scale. 2.68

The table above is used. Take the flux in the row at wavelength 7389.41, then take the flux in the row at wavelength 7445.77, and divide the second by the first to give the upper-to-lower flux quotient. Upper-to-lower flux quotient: 1.00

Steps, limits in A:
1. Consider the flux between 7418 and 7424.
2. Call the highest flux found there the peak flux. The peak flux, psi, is 6.96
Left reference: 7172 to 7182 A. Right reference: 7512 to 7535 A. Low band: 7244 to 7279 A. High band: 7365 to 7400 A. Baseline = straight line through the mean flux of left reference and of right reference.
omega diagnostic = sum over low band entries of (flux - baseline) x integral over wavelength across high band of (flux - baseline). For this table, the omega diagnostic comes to -7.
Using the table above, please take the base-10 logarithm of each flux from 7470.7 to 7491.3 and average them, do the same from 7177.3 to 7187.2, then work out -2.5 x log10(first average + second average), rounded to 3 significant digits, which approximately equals -0.588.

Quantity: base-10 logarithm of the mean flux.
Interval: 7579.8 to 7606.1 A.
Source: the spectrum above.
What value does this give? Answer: 0.849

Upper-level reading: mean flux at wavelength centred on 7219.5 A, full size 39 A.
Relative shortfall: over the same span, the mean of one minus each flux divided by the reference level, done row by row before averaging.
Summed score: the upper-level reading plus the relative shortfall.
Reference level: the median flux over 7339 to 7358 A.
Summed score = 6.84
